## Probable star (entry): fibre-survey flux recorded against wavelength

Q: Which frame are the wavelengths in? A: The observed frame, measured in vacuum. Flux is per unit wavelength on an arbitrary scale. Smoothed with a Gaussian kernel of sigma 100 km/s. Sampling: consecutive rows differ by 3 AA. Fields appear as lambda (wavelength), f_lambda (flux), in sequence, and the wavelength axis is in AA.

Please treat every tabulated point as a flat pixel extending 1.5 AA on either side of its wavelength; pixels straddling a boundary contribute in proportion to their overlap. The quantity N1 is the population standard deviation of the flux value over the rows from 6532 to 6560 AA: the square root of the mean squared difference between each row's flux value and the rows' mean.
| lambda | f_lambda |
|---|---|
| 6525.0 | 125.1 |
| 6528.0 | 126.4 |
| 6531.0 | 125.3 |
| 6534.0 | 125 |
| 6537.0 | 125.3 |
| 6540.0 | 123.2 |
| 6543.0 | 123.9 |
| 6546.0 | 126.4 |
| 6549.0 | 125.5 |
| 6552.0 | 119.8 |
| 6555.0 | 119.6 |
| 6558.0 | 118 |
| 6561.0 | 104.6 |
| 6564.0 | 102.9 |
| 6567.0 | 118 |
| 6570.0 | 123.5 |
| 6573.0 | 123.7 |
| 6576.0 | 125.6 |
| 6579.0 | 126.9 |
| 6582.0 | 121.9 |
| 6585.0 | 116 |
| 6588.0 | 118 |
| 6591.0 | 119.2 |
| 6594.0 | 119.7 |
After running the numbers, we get 2.9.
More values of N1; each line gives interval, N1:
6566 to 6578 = 2.8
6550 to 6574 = 7.5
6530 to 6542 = 0.9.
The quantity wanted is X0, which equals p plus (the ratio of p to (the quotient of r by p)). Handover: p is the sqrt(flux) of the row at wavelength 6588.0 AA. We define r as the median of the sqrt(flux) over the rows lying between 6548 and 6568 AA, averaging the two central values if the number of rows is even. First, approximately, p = 10.9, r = 10.9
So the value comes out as 21.7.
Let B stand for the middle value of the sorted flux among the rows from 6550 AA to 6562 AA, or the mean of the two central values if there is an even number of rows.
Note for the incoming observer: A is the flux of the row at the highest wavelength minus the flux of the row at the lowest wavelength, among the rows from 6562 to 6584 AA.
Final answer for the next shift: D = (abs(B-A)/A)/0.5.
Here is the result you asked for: 11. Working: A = 19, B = 118.8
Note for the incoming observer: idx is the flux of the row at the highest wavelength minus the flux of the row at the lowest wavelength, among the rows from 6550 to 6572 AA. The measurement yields 4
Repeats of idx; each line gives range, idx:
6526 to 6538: -1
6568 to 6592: -4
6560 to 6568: 13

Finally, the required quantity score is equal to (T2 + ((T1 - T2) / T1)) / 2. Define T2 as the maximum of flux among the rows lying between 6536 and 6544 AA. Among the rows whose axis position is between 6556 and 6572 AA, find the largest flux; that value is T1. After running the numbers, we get 62.6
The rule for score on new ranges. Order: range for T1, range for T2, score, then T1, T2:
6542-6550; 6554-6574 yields 61.9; 126.4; 123.7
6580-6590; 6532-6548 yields 63.2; 121.9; 126.4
